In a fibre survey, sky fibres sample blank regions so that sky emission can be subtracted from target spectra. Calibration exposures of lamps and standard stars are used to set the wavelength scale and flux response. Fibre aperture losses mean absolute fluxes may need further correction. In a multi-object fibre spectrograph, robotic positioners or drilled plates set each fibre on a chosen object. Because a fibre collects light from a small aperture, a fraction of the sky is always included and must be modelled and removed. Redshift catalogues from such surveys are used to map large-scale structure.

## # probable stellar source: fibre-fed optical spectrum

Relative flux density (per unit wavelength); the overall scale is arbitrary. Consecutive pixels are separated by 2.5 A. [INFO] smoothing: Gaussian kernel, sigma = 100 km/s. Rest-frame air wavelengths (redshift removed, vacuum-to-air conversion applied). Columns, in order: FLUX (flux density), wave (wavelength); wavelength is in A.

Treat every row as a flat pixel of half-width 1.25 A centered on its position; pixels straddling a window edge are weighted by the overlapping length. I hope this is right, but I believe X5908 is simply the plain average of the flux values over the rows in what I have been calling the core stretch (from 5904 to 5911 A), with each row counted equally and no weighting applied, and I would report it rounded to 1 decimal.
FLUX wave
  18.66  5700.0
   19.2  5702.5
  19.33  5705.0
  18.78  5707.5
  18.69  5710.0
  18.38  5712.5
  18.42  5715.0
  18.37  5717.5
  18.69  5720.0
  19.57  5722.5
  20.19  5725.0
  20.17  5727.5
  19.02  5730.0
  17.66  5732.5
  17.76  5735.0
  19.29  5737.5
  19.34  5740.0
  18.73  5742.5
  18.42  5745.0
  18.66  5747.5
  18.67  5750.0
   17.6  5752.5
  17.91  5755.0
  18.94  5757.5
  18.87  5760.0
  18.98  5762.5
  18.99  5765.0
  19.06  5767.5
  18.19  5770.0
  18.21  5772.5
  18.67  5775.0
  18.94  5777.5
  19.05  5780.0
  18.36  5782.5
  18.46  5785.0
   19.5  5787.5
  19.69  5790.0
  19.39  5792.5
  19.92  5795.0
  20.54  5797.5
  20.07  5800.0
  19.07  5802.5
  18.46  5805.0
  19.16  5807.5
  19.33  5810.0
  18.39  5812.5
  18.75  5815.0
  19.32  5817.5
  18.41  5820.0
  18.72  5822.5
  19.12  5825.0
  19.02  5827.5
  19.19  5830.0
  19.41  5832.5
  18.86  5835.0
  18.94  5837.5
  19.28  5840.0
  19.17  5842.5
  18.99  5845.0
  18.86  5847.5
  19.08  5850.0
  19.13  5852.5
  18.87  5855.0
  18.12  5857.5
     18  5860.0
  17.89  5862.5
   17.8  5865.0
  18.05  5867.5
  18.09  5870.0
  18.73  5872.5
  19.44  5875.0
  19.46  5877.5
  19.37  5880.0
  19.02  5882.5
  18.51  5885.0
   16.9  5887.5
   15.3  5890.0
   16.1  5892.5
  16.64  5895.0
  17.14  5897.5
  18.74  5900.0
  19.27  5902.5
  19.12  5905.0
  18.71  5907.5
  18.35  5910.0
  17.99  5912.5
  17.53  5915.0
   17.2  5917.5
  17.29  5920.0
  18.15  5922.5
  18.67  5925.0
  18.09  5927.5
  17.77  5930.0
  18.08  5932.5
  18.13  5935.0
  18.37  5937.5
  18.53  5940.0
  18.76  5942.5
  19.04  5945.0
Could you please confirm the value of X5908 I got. 18.7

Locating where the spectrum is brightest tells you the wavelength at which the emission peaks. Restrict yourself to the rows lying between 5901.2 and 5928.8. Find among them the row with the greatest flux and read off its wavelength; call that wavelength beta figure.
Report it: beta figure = 5902.5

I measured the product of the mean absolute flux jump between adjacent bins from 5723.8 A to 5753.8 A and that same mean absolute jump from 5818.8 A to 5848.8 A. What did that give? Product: 0.14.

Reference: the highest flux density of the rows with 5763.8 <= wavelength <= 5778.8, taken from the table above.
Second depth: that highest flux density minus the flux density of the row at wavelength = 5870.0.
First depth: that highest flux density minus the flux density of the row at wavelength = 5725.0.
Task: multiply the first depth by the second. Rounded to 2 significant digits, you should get -1.1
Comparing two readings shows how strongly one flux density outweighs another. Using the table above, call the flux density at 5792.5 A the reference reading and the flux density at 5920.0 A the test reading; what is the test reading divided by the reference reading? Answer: 0.89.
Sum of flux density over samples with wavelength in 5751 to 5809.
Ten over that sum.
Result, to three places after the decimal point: 0.023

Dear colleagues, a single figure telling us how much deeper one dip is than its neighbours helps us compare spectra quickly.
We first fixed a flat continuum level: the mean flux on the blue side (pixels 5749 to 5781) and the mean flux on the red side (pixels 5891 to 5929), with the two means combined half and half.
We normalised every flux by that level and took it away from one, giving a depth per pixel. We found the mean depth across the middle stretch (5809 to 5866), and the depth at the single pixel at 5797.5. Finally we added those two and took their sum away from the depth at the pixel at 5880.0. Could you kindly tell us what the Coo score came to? 0.09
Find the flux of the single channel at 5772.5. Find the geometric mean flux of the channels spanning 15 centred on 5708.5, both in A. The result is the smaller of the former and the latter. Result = 18.2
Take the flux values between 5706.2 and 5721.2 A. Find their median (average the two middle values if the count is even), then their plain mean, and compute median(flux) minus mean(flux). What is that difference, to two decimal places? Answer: 0.00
